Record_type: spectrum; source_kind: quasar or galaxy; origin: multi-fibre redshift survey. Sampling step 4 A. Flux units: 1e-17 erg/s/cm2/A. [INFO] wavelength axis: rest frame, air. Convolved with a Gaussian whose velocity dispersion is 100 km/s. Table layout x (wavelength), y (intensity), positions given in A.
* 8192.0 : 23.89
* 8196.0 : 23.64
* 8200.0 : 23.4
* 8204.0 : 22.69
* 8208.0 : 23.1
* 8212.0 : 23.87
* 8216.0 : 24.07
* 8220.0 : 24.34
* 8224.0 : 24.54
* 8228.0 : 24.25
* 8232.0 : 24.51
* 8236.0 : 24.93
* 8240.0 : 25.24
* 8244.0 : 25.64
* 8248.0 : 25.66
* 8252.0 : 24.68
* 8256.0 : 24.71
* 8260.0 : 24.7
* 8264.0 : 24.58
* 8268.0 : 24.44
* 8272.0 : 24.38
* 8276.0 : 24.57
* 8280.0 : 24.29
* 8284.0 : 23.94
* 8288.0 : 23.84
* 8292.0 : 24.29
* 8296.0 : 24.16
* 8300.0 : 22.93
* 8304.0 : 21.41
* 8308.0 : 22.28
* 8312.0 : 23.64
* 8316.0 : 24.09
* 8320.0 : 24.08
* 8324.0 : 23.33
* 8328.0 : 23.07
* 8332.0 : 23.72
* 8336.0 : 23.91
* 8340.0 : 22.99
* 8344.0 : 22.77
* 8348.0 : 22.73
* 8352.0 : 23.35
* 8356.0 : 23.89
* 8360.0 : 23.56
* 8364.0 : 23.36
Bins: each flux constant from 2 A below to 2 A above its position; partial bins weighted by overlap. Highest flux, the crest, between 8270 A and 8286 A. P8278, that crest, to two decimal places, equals 24.57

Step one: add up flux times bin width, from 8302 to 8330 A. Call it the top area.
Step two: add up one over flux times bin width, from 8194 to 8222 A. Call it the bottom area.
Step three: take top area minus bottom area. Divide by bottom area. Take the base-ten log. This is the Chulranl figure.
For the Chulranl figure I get 2.74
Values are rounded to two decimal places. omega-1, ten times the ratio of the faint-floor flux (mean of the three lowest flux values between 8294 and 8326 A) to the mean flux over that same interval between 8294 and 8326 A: 9.56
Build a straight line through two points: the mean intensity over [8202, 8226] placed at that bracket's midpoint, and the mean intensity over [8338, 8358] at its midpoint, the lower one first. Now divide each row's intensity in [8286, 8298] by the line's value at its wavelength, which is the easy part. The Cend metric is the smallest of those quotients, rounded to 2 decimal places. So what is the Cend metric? 1.02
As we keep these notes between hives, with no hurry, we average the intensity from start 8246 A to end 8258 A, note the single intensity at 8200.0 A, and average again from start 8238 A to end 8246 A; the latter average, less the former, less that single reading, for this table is -23.0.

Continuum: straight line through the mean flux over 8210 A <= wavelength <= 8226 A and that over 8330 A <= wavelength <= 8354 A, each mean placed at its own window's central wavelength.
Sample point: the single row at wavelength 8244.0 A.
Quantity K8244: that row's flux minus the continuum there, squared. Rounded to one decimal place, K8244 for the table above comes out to 2.7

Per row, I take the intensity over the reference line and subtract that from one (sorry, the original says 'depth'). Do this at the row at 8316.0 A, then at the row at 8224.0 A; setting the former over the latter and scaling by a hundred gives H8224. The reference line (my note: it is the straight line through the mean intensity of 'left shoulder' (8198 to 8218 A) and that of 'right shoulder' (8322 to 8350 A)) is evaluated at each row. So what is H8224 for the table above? 74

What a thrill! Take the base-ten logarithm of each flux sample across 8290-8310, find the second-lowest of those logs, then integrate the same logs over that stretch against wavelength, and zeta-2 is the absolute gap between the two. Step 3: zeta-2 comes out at 25.88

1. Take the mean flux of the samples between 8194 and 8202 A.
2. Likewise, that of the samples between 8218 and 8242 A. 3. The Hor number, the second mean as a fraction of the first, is 1.05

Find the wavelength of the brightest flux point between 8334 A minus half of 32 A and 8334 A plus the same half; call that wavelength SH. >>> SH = 8320.0 A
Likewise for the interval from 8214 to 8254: 8248.0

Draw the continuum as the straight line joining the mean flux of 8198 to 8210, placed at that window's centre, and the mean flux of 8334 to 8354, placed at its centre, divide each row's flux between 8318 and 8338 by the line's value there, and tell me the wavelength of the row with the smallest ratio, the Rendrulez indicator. 8328.0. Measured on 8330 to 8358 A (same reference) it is 8348.0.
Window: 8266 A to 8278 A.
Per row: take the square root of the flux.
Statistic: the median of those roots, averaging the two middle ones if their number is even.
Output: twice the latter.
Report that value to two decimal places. 9.89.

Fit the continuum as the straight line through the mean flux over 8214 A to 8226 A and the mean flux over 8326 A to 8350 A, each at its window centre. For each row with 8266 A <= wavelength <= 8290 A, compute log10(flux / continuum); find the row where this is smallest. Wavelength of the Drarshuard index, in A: 8288.0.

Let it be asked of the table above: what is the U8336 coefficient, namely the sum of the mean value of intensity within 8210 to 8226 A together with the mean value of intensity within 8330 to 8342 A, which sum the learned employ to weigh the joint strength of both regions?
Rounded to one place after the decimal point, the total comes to 47.7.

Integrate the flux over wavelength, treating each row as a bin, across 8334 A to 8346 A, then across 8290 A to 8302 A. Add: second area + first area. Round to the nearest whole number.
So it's 564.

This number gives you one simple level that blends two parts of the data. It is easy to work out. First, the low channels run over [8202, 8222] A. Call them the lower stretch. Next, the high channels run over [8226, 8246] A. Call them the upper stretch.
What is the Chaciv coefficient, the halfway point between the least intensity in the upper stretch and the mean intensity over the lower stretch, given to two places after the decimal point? 23.93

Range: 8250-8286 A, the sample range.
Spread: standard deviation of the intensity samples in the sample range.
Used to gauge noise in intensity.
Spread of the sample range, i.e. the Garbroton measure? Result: 0.2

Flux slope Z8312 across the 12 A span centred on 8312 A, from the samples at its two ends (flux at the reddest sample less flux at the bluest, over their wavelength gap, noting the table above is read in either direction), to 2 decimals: 0.23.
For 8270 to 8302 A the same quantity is -0.05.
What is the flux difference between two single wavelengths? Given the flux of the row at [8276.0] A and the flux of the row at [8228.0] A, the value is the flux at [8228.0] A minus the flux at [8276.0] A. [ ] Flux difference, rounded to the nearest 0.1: -0.3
